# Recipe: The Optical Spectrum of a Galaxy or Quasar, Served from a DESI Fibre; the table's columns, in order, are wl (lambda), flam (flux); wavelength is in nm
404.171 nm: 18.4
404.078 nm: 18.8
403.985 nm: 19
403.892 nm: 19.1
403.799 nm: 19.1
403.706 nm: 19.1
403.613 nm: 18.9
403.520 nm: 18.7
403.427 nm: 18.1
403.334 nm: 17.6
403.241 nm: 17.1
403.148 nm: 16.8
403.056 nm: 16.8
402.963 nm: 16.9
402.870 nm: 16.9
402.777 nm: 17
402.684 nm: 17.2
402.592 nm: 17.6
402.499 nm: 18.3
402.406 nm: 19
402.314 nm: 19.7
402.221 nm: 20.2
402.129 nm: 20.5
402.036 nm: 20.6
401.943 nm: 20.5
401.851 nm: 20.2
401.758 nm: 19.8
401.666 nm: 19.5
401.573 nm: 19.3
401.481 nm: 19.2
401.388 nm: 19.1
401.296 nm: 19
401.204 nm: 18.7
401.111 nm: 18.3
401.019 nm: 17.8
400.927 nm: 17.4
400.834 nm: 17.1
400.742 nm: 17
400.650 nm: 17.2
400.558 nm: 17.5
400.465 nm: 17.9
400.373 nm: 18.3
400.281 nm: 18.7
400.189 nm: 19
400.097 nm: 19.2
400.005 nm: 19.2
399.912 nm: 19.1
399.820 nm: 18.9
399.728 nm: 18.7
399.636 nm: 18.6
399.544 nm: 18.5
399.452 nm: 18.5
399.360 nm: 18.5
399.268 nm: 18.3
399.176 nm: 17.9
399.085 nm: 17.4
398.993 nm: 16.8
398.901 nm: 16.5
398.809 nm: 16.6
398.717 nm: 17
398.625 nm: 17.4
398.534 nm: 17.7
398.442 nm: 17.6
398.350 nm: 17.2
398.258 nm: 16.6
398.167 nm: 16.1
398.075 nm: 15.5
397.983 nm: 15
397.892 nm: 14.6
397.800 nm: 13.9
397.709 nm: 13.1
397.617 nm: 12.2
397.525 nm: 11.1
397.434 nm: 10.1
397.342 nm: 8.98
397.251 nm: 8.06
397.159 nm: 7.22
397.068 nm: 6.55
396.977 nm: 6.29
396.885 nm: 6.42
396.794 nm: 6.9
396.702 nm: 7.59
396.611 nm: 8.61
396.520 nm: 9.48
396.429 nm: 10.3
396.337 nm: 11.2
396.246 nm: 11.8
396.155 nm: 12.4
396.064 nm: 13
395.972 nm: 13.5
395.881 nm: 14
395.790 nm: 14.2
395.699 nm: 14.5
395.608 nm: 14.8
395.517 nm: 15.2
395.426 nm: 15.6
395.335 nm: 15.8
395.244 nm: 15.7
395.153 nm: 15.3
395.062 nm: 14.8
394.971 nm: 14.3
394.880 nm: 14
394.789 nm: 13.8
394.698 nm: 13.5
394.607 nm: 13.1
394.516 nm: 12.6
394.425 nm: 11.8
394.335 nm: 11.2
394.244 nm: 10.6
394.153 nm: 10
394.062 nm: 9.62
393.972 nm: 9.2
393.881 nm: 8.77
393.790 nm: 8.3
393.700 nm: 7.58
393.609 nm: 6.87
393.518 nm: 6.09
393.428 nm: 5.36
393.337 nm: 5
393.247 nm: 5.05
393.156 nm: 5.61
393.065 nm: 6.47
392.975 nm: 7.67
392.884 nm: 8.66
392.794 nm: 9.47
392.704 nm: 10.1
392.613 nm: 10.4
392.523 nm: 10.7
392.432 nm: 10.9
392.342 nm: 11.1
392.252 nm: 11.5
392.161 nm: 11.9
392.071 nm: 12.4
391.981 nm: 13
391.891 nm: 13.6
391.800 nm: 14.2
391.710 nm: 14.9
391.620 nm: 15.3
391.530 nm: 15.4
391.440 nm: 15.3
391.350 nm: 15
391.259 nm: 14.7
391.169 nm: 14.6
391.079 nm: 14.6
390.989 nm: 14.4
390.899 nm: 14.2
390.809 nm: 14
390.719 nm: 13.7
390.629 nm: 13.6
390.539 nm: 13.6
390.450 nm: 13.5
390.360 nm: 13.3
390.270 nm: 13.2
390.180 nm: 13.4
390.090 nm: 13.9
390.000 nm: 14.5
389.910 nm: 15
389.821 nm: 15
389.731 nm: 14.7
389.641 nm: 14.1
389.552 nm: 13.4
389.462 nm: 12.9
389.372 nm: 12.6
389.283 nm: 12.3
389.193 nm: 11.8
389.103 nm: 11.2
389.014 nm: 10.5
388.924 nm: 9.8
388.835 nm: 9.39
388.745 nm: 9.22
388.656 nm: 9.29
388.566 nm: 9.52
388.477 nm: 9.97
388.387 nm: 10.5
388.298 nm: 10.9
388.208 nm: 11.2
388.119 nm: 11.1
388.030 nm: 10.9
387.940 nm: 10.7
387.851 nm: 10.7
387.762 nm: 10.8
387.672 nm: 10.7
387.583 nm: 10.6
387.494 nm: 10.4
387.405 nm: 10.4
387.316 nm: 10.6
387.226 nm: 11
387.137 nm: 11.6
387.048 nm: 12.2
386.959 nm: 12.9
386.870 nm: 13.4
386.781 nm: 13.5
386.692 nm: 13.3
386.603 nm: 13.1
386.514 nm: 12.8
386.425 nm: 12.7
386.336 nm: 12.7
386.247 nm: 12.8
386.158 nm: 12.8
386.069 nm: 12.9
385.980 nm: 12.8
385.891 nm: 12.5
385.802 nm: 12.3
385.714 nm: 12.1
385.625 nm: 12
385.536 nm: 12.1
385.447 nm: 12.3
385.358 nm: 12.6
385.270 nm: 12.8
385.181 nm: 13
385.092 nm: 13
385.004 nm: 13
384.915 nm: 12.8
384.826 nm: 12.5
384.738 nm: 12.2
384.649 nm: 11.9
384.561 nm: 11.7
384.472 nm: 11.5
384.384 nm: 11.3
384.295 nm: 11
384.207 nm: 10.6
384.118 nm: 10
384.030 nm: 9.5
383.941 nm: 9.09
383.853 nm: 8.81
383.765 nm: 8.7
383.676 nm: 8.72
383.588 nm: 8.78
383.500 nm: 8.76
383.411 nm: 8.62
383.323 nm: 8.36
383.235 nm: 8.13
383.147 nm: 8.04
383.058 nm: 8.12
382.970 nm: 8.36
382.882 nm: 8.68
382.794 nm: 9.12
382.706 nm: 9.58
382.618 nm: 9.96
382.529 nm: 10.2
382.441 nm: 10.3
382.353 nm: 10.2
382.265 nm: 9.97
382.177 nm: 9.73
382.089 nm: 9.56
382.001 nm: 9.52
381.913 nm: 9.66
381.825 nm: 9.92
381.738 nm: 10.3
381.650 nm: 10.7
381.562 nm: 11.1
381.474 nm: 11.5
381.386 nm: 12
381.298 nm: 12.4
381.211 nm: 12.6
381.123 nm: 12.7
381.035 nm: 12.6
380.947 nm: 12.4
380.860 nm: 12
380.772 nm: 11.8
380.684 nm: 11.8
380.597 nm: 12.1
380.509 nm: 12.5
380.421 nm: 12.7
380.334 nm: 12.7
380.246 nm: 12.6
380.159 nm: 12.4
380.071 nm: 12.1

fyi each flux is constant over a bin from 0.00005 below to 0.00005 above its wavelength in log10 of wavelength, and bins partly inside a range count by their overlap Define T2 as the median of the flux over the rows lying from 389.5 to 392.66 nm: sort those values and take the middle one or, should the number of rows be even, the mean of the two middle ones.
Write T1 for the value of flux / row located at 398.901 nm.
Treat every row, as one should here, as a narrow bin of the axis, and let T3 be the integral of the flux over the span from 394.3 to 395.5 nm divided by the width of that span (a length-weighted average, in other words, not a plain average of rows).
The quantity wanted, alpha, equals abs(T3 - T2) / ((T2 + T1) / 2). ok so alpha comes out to 0.01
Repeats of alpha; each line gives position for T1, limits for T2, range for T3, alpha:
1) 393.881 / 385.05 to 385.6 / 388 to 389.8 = 0.13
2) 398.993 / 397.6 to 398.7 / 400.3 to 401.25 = 0.12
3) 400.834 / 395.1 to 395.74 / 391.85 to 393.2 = 0.31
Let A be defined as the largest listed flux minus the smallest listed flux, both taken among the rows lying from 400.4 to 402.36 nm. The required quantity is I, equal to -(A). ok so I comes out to -4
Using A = 3.6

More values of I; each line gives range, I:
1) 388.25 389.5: -4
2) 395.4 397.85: -9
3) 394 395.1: -5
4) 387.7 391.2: -6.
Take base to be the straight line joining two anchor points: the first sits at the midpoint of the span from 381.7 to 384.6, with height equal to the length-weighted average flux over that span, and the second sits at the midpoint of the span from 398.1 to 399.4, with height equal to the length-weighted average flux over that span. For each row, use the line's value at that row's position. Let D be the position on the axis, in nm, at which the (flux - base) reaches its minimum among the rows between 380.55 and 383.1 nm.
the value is 383.058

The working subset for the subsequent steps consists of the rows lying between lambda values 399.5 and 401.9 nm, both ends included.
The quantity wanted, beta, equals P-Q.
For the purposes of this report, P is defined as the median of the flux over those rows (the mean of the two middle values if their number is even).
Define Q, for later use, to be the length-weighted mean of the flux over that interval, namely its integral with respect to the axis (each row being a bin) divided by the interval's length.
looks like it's 0.11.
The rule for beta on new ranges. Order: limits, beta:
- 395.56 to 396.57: 0.36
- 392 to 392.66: -0.23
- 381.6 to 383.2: 0.15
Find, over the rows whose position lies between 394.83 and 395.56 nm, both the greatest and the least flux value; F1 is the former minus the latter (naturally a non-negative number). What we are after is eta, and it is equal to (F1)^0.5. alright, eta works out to 1.34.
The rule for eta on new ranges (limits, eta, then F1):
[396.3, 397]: 2.22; 4.9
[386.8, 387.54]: 1.73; 3.0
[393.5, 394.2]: 1.98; 3.9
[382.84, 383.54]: 0.85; 0.7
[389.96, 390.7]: 1.14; 1.3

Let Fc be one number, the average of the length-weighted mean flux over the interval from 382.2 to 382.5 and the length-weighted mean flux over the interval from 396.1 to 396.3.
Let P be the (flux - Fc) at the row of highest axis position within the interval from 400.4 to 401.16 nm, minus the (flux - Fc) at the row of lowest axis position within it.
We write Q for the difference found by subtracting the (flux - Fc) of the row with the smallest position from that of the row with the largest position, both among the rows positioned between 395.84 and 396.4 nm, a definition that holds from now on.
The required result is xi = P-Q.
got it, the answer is 3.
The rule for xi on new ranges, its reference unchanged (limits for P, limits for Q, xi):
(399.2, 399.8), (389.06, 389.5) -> -1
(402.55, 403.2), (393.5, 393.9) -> -3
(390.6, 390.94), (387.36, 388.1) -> 0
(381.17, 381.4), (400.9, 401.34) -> -2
